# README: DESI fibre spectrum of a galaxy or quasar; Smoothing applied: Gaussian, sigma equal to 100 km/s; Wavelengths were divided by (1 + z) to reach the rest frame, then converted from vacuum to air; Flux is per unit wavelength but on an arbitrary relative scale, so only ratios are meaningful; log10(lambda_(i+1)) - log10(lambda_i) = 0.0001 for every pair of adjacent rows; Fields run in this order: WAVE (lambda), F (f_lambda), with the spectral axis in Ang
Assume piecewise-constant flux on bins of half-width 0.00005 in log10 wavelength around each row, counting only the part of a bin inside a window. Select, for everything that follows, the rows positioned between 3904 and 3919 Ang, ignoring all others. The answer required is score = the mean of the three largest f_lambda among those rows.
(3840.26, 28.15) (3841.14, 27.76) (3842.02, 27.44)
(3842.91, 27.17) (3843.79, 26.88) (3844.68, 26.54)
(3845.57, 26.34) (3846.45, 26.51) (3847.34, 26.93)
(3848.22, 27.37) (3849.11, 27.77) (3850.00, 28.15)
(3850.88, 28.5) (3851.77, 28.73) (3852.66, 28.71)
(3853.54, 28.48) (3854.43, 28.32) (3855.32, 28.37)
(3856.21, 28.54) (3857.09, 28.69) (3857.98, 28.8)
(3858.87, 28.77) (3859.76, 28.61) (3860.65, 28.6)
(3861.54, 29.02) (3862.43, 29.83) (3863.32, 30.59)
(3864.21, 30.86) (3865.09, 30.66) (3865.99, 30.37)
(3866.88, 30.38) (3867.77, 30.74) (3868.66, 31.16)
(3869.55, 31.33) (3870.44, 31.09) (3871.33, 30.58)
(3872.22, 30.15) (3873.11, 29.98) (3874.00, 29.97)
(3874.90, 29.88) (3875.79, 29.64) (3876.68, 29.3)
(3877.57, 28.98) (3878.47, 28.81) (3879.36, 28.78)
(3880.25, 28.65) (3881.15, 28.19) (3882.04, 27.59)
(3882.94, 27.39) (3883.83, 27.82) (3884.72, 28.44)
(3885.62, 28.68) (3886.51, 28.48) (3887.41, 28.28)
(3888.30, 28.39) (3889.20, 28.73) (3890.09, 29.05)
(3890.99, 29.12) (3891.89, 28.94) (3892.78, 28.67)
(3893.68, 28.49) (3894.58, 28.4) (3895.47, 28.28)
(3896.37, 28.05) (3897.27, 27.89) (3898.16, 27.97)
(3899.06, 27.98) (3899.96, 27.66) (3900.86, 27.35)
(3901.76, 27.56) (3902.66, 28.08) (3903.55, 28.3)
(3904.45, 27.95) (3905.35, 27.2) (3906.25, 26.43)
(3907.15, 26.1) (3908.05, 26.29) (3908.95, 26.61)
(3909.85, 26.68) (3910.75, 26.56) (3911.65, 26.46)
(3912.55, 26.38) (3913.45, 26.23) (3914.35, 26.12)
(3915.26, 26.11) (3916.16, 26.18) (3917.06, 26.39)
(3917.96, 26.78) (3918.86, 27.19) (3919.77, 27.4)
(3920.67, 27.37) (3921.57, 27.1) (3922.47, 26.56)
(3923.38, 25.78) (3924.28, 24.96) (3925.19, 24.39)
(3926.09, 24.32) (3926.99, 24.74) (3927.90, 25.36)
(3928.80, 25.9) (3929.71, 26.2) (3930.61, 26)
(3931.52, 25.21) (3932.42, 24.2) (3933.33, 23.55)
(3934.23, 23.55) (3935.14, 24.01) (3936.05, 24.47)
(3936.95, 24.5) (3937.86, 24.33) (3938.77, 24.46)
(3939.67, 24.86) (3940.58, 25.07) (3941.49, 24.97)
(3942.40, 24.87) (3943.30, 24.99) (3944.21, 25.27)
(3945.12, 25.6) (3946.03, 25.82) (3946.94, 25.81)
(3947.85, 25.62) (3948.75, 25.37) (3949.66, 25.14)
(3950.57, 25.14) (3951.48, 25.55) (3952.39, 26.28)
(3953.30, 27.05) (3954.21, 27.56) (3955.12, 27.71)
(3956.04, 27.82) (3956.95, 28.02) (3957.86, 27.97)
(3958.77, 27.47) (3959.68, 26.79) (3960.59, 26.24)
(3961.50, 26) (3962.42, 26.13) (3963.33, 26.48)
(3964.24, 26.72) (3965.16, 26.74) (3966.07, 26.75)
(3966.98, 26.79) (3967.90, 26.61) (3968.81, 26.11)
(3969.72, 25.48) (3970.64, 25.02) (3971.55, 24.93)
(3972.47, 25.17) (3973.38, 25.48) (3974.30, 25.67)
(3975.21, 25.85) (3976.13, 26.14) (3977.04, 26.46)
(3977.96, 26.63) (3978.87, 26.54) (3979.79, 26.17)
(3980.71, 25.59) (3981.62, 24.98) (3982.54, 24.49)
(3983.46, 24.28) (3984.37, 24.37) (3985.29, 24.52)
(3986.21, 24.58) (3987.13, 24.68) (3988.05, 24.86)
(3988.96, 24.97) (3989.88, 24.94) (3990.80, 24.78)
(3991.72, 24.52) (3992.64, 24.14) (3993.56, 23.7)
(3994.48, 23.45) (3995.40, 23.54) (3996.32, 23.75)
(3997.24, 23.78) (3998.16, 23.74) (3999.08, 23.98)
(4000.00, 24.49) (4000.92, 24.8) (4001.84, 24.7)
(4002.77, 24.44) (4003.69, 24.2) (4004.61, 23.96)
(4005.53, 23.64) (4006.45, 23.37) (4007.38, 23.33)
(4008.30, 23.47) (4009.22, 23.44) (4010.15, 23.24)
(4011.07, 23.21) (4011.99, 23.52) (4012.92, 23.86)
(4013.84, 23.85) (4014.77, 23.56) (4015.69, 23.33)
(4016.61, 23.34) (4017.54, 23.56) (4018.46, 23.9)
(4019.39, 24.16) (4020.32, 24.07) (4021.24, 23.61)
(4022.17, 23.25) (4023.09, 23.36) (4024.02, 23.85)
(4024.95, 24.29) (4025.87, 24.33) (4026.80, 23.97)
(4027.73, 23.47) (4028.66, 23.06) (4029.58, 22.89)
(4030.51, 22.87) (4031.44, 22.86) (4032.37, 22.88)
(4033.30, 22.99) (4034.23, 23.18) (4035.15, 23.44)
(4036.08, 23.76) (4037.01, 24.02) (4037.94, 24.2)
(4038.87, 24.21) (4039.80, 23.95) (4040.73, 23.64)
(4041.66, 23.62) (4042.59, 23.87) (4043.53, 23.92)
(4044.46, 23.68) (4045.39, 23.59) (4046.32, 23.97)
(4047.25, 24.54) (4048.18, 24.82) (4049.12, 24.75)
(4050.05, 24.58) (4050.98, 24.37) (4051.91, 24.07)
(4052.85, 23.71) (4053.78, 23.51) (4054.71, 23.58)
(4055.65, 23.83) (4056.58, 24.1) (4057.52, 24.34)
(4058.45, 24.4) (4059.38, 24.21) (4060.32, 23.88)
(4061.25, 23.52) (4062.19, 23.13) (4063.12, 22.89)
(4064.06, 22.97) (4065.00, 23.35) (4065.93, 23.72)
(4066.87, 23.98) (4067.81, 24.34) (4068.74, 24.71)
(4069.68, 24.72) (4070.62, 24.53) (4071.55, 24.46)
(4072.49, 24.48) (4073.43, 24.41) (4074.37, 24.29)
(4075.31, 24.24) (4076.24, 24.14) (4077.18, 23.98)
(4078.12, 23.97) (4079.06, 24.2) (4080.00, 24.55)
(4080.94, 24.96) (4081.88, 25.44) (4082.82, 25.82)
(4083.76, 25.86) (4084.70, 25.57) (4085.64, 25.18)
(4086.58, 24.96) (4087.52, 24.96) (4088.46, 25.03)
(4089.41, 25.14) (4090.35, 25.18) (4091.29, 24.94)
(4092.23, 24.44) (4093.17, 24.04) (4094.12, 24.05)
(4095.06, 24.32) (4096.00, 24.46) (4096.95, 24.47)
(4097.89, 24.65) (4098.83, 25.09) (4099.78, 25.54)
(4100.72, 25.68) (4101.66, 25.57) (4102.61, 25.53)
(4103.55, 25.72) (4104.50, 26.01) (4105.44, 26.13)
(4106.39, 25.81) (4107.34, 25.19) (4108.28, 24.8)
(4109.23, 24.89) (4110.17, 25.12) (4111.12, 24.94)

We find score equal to 27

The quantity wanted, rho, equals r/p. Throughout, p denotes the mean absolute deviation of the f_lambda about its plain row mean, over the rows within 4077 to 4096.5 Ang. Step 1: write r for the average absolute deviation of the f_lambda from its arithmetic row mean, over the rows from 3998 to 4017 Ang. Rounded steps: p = 0.50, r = 0.40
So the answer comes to 0.8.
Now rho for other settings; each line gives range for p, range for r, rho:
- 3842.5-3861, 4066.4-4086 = 0.6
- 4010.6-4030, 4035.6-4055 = 1.0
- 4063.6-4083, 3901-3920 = 1.3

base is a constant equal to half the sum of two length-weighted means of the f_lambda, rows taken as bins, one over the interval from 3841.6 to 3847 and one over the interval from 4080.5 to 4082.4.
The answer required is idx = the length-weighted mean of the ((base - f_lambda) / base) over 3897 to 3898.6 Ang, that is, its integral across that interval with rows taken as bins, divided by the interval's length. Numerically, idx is -0.07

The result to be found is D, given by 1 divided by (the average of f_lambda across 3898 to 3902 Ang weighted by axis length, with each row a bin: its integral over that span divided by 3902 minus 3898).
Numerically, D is 0.036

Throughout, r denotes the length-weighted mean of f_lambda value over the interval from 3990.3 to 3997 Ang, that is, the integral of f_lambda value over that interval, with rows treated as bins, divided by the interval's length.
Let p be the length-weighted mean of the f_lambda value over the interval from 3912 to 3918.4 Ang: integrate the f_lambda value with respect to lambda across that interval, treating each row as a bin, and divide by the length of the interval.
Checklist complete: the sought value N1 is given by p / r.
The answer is 1.10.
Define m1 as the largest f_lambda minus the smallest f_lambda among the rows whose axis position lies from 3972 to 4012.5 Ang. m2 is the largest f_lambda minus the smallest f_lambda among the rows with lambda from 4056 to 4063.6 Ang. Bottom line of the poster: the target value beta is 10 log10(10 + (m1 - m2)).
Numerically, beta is 10.8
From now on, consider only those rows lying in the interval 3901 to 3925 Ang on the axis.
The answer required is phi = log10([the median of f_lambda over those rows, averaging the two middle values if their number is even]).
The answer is 1.424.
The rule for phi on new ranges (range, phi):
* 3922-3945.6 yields 1.396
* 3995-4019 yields 1.375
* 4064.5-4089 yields 1.389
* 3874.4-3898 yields 1.456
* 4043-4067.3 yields 1.378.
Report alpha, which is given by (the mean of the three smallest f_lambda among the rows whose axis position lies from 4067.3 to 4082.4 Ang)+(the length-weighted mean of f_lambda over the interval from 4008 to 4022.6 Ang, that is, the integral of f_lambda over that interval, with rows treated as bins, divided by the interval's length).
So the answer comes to 47.6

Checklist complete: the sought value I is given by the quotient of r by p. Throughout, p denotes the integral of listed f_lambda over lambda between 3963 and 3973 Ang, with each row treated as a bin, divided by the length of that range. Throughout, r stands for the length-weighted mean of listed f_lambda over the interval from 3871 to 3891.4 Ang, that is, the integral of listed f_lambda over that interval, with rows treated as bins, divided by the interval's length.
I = 1.11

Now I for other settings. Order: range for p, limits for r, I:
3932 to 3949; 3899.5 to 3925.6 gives 1.08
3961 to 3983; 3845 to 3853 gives 1.06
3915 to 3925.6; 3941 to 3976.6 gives 0.99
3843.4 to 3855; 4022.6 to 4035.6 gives 0.85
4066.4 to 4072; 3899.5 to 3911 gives 1.11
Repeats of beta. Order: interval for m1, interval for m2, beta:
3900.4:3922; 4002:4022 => 10.4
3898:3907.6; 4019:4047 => 10.3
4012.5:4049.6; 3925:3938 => 9.7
